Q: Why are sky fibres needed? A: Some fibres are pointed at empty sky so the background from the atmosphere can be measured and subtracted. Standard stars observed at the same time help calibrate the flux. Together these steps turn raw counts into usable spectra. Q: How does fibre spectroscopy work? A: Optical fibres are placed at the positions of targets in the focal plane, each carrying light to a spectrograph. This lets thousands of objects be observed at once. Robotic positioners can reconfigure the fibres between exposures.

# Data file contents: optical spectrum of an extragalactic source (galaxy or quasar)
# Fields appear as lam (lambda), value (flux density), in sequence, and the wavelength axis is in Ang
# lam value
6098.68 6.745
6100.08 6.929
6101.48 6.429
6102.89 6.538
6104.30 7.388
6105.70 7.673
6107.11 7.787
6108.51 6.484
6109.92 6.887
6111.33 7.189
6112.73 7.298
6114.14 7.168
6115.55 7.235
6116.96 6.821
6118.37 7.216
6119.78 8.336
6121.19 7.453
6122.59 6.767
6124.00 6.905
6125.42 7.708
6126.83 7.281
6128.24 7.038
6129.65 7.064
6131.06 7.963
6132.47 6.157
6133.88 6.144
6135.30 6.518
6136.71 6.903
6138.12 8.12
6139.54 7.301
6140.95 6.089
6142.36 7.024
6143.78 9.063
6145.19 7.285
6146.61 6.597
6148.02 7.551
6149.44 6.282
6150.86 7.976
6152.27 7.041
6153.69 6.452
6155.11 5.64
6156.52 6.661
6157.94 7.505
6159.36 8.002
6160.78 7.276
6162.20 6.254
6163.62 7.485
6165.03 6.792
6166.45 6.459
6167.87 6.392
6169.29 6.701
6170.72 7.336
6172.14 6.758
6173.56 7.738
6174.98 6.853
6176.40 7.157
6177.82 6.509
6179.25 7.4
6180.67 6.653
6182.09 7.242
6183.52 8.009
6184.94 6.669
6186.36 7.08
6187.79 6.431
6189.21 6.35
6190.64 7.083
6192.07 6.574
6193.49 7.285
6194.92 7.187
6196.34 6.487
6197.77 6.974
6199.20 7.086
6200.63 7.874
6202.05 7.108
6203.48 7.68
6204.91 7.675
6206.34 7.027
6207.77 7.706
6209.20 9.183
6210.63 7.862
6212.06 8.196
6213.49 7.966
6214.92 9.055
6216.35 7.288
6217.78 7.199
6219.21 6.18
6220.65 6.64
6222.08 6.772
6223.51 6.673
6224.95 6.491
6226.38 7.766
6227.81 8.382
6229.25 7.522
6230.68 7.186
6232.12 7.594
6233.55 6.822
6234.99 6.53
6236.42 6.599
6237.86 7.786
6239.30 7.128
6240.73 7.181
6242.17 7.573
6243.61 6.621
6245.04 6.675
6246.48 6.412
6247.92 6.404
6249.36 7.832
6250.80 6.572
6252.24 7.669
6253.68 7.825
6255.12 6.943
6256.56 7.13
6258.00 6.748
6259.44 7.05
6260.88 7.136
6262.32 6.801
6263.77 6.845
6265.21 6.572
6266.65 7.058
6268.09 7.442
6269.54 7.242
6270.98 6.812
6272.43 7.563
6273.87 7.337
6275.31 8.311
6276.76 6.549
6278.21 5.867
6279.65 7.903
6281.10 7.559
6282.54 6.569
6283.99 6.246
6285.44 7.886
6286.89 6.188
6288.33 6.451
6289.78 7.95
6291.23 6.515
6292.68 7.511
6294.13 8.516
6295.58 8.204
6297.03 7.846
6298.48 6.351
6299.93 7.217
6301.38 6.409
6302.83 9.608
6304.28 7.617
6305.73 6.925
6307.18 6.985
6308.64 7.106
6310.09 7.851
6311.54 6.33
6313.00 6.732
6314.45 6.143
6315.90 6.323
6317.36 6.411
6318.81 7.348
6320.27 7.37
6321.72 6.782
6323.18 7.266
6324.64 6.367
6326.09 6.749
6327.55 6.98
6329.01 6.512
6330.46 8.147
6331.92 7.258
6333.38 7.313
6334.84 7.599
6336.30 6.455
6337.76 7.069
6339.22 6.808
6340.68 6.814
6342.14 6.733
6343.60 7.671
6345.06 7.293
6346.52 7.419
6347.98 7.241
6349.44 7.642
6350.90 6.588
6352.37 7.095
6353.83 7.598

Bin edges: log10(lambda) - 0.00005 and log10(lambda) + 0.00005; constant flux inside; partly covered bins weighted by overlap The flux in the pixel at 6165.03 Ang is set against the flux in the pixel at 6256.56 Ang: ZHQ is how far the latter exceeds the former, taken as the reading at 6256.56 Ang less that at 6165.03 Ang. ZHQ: 0.34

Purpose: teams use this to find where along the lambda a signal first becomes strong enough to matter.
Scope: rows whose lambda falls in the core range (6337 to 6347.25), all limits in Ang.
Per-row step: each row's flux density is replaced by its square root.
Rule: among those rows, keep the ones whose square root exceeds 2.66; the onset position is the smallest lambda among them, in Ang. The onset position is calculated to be 6343.60 Ang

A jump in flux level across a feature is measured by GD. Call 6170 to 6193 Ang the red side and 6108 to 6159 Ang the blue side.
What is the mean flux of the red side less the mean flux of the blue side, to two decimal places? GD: -0.10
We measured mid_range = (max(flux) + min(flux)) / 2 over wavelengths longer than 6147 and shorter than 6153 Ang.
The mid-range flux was 7.13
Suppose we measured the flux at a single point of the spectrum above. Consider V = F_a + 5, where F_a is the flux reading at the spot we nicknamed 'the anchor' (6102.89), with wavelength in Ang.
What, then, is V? 11.5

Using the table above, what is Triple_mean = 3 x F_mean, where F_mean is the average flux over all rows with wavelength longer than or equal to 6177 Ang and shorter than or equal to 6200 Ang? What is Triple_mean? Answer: 20.8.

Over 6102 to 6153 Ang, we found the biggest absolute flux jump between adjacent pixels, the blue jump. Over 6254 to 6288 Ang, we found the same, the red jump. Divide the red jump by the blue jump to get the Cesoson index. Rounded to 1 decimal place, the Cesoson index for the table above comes 1.0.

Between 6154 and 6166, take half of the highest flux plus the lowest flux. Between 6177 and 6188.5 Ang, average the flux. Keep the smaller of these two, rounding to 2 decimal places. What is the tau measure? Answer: 6.82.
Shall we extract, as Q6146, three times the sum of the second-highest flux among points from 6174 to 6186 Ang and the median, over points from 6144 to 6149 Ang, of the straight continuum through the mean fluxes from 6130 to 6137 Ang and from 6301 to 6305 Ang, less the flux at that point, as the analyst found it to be 21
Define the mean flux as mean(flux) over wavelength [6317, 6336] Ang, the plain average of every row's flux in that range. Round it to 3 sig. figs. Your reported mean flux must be 7.08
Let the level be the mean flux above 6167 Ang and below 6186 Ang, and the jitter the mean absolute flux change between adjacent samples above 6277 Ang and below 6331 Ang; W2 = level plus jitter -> 7.9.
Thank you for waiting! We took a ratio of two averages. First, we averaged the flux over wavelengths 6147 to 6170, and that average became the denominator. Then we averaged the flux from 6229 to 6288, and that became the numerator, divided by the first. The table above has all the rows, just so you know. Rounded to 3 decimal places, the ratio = 1.023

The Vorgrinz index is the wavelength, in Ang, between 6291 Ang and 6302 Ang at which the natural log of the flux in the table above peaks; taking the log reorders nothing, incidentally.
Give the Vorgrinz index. 6294.13 Ang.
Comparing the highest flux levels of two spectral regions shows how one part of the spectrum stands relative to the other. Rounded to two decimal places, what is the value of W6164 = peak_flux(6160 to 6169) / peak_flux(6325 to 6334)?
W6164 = 0.92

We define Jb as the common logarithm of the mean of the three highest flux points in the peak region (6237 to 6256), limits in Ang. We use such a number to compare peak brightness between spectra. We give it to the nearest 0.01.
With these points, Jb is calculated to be 0.89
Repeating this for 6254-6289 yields 0.90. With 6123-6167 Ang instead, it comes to 0.92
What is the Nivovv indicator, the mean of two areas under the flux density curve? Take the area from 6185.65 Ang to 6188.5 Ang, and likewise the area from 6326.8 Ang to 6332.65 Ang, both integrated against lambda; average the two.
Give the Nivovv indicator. 31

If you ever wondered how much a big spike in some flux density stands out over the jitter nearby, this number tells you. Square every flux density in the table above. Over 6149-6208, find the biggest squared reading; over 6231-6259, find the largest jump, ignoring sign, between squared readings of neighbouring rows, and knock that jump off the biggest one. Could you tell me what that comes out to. 44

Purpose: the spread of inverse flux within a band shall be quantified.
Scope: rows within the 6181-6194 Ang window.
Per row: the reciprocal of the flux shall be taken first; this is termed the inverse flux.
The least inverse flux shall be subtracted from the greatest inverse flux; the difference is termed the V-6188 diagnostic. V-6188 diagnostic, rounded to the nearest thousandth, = 0.033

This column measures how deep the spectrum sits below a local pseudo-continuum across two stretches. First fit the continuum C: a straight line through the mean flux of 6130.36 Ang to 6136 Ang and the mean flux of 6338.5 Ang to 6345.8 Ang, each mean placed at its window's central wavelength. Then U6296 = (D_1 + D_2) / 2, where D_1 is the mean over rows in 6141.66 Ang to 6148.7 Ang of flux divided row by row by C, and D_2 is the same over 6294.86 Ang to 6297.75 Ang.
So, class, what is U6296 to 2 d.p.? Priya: 1.13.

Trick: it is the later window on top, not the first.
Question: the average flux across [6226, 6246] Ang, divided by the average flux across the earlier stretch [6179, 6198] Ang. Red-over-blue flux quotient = 1.04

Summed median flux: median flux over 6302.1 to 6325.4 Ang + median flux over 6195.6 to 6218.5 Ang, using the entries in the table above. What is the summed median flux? 14.6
